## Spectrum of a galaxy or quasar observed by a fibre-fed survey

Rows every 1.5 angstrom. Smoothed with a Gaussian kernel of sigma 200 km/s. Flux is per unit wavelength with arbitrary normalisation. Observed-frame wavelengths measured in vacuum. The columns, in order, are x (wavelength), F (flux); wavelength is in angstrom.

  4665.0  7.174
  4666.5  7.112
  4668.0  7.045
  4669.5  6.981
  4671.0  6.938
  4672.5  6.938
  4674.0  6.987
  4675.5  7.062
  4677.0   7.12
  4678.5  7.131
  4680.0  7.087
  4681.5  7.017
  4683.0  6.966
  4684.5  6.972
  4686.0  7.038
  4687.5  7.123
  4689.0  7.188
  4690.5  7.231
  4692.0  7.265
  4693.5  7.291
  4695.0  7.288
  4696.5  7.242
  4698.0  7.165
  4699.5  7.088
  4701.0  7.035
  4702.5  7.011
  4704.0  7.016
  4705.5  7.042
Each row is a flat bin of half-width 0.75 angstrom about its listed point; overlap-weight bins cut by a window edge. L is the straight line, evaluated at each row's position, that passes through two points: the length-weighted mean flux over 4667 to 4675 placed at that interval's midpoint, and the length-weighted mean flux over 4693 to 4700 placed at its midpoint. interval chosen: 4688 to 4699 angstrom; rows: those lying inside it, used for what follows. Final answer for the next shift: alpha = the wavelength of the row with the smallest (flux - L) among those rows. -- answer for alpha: 4698.0 angstrom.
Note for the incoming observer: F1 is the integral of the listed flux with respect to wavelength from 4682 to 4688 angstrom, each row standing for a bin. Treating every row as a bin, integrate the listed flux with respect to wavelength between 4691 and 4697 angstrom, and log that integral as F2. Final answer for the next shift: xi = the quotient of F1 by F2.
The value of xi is 0.97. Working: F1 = 42.1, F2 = 43.6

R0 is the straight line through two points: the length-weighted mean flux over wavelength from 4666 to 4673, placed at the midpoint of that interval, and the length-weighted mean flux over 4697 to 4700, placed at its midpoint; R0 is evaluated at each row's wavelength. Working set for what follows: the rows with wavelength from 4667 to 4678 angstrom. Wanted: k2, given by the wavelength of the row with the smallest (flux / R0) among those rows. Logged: 4672.5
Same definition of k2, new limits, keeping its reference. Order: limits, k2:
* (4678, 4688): 4684.5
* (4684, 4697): 4684.5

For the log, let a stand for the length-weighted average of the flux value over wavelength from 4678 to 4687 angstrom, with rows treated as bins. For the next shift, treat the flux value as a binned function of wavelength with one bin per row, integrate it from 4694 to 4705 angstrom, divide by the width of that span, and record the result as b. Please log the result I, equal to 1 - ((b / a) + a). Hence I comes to -7.05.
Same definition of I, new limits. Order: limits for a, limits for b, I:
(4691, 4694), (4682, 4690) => -7.24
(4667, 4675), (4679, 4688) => -6.99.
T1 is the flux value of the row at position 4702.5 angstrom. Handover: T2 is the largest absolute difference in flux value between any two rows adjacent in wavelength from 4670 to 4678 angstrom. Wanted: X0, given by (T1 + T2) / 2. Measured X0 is 3.54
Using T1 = 7.011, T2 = 0.075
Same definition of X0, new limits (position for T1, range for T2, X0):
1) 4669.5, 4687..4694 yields 3.52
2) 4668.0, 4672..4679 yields 3.56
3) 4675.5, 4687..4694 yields 3.56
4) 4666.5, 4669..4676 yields 3.59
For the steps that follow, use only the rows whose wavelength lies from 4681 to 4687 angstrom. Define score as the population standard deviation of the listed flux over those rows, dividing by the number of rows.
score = 0.030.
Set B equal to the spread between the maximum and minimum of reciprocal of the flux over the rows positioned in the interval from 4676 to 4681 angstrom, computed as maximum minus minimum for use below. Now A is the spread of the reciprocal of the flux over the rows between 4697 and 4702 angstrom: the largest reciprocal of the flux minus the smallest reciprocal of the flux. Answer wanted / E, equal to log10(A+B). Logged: -2.46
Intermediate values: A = 0.0026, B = 0.001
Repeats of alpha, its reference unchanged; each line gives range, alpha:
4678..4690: 4684.5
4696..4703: 4702.5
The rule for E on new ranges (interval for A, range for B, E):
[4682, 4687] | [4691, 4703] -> -2.16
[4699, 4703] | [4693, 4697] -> -2.61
